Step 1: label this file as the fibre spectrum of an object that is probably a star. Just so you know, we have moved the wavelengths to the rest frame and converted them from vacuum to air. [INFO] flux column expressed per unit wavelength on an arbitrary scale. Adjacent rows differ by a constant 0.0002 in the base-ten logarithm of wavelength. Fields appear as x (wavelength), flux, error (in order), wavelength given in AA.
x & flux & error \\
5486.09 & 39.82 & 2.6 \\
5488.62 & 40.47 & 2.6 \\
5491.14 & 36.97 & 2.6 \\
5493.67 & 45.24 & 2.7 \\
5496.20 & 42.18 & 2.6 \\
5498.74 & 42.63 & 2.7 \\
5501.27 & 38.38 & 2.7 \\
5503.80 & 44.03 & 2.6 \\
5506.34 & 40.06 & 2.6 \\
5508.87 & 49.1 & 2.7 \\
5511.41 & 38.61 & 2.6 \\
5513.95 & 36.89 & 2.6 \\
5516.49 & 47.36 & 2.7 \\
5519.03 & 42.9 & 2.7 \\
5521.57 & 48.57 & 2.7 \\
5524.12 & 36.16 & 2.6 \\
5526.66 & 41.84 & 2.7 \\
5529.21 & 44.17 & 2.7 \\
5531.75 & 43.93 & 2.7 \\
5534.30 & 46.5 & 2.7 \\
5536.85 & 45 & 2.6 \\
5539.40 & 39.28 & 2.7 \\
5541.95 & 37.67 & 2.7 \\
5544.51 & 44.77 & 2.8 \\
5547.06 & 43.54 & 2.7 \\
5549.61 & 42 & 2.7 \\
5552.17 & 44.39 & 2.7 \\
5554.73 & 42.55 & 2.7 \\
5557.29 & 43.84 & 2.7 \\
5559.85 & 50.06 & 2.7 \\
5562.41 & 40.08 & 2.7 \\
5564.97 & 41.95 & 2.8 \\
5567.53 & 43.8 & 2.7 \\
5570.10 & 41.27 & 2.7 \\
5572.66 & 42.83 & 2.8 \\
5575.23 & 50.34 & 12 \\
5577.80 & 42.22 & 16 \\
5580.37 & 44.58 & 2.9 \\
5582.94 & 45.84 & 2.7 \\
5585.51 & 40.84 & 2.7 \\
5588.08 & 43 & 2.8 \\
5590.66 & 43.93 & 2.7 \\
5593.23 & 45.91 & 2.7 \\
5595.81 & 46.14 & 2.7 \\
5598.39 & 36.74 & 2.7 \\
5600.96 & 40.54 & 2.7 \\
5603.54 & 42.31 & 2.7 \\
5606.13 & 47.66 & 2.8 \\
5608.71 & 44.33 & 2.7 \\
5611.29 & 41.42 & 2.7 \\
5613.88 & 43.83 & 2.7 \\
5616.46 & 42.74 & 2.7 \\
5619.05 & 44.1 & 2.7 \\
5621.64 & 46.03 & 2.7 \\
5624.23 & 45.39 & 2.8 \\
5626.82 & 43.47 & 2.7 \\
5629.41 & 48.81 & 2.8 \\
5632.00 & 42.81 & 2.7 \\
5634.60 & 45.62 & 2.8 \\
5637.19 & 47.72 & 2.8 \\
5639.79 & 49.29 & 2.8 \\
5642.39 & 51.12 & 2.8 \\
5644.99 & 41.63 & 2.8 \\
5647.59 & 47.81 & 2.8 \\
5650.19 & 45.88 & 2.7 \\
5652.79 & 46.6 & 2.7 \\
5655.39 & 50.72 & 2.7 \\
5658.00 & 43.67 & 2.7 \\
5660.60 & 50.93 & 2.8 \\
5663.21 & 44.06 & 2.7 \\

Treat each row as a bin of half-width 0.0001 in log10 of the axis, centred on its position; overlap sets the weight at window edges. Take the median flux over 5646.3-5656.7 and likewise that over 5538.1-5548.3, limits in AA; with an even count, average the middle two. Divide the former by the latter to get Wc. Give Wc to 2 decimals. 1.14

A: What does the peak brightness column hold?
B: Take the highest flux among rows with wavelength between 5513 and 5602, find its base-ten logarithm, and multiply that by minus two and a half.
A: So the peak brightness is -4.25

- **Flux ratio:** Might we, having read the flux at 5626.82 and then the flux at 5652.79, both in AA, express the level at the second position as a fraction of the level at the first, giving 1.07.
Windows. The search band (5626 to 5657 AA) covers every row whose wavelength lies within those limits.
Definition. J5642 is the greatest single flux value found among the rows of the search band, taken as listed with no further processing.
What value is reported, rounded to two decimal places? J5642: 51.12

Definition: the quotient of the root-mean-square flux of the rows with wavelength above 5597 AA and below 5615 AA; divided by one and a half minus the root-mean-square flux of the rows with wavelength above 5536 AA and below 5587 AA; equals -1.01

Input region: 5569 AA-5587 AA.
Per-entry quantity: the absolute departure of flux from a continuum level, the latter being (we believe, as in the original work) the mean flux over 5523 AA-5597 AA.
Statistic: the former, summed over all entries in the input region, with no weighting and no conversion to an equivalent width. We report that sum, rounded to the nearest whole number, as 17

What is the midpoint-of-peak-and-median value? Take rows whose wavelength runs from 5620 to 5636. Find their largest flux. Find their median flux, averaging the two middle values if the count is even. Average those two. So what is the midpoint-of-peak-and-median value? 47.2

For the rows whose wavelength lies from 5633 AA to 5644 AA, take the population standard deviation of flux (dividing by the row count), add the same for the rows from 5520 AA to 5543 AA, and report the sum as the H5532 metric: 5.9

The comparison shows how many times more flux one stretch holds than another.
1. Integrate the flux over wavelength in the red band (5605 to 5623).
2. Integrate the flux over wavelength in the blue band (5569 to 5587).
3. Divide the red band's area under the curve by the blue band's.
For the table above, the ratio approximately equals 1.01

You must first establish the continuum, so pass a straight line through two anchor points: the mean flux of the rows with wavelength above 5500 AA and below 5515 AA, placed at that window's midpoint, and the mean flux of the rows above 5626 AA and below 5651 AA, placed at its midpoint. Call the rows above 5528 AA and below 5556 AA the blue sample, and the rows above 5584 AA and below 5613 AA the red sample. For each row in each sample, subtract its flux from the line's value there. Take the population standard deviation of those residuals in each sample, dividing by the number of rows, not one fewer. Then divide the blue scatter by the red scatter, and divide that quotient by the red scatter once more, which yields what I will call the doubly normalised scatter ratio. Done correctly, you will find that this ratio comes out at 0.29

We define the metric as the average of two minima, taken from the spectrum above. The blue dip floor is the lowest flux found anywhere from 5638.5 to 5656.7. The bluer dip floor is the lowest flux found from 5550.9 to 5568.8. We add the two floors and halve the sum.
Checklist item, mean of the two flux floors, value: 40.9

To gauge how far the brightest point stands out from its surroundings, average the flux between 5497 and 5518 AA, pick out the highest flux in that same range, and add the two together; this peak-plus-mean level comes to 91.2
